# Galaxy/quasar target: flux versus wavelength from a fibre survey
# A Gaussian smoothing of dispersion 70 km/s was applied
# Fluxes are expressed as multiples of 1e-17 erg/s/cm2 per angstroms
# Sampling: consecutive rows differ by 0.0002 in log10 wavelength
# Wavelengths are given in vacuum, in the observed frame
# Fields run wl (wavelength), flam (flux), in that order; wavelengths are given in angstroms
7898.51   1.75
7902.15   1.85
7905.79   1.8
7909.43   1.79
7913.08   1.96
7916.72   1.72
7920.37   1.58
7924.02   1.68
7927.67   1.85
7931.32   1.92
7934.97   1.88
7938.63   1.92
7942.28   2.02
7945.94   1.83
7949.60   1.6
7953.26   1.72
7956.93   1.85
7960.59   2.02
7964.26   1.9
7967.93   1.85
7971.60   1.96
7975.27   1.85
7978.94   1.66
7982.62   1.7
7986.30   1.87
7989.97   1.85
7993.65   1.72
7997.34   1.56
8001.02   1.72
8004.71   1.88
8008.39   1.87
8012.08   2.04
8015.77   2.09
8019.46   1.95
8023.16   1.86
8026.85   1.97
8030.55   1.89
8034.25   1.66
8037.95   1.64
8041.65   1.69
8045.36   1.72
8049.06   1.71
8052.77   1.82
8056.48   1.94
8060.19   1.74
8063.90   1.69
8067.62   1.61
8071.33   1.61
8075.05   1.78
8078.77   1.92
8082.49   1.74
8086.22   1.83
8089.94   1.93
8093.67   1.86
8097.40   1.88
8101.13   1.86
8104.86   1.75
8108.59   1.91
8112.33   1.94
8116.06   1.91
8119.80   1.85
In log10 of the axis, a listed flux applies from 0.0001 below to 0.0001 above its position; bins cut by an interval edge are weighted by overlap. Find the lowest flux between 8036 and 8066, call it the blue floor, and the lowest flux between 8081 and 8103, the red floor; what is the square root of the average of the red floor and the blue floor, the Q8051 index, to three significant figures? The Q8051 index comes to 1.30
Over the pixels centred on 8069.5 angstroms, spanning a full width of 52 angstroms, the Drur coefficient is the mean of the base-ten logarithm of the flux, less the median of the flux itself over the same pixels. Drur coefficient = -1.51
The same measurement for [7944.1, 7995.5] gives -1.59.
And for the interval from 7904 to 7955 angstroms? -1.56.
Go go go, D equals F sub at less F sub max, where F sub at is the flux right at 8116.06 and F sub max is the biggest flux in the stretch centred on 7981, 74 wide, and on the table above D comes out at -0.18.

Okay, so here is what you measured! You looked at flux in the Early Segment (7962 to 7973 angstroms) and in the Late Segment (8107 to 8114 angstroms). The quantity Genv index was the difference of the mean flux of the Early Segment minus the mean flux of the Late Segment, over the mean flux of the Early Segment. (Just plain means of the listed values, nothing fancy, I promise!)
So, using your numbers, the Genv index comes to -0.01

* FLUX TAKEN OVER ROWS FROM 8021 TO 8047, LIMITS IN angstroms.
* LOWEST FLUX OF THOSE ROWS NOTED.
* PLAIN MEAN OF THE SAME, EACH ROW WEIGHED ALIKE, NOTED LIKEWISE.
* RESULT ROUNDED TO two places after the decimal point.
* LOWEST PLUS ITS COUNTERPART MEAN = 3.42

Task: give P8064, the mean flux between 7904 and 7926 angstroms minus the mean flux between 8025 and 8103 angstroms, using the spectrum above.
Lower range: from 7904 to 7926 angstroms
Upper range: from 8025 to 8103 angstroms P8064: -0.030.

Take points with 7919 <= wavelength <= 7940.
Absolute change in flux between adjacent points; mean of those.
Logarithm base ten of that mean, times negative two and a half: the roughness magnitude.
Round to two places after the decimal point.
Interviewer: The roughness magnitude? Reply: 2.69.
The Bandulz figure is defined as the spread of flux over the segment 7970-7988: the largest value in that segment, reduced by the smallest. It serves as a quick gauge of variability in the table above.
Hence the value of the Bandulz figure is 0.30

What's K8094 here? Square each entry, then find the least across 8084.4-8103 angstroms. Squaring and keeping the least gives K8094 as 3.35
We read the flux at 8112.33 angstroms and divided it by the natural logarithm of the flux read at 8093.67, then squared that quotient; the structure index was 9.8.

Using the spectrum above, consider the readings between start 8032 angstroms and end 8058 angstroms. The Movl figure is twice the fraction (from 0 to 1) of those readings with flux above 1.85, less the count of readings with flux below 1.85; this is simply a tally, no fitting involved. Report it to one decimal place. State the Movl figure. -5.7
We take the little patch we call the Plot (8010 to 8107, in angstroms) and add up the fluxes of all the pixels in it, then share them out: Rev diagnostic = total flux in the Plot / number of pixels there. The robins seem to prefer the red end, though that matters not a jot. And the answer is 1.81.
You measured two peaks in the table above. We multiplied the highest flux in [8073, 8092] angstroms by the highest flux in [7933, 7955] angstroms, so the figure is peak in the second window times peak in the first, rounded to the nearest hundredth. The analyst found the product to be 3.90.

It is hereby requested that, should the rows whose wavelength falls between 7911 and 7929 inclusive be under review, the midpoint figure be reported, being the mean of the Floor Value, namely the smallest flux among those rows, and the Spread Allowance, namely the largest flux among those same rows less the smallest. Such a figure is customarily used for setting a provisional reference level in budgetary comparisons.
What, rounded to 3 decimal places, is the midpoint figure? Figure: 0.980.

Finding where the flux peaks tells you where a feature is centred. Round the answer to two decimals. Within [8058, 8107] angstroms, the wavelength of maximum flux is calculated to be 8089.94 angstroms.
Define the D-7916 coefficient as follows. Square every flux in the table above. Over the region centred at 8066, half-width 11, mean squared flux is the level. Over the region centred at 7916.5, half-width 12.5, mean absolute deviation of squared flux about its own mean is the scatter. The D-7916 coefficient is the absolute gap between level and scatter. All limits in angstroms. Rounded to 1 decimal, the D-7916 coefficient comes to 2.7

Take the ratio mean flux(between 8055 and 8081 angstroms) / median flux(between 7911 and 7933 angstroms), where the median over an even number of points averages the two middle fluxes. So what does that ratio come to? 0.98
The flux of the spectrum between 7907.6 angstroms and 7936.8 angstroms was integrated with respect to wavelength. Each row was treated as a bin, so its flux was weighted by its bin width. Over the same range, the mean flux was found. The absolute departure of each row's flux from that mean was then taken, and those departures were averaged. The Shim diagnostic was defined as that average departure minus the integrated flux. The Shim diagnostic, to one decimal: -52.4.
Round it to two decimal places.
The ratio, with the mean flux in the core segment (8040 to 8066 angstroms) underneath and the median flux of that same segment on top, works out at 0.98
